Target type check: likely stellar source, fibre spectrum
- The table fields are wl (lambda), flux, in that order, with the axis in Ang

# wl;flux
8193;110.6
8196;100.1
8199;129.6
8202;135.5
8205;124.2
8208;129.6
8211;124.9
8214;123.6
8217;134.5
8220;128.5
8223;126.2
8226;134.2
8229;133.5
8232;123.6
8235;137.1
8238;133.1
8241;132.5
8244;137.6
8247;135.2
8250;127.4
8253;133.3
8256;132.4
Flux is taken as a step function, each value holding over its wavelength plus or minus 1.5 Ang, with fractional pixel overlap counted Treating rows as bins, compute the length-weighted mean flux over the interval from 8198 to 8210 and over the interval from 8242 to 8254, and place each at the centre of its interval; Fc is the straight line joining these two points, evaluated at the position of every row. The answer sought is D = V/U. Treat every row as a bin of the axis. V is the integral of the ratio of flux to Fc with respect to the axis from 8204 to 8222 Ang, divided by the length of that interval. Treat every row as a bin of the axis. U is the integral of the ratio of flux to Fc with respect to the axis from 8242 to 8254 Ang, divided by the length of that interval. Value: 0.98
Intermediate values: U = 1.00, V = 0.98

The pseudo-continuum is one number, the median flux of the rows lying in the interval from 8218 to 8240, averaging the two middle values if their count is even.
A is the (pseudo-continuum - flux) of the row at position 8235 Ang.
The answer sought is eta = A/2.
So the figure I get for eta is -2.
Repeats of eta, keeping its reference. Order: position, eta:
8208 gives 2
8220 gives 2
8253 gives 0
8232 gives 5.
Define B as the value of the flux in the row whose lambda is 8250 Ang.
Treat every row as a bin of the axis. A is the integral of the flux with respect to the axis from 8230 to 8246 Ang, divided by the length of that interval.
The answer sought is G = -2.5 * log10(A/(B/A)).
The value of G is -5.35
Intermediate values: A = 133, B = 127.4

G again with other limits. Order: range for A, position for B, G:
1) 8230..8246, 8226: -5.30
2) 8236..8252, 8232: -5.39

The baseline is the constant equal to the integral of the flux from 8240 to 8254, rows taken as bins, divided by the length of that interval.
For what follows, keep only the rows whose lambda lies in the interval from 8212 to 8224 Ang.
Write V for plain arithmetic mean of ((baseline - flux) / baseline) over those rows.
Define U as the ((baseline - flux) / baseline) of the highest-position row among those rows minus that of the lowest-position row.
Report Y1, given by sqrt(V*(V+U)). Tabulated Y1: 0.026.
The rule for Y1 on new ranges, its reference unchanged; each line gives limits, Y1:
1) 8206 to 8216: 0.073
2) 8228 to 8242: 0.013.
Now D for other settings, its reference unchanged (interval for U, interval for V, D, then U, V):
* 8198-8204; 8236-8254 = 0.98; 1.02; 1.00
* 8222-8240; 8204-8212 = 0.98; 1.00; 0.97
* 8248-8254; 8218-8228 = 1.02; 0.98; 0.99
